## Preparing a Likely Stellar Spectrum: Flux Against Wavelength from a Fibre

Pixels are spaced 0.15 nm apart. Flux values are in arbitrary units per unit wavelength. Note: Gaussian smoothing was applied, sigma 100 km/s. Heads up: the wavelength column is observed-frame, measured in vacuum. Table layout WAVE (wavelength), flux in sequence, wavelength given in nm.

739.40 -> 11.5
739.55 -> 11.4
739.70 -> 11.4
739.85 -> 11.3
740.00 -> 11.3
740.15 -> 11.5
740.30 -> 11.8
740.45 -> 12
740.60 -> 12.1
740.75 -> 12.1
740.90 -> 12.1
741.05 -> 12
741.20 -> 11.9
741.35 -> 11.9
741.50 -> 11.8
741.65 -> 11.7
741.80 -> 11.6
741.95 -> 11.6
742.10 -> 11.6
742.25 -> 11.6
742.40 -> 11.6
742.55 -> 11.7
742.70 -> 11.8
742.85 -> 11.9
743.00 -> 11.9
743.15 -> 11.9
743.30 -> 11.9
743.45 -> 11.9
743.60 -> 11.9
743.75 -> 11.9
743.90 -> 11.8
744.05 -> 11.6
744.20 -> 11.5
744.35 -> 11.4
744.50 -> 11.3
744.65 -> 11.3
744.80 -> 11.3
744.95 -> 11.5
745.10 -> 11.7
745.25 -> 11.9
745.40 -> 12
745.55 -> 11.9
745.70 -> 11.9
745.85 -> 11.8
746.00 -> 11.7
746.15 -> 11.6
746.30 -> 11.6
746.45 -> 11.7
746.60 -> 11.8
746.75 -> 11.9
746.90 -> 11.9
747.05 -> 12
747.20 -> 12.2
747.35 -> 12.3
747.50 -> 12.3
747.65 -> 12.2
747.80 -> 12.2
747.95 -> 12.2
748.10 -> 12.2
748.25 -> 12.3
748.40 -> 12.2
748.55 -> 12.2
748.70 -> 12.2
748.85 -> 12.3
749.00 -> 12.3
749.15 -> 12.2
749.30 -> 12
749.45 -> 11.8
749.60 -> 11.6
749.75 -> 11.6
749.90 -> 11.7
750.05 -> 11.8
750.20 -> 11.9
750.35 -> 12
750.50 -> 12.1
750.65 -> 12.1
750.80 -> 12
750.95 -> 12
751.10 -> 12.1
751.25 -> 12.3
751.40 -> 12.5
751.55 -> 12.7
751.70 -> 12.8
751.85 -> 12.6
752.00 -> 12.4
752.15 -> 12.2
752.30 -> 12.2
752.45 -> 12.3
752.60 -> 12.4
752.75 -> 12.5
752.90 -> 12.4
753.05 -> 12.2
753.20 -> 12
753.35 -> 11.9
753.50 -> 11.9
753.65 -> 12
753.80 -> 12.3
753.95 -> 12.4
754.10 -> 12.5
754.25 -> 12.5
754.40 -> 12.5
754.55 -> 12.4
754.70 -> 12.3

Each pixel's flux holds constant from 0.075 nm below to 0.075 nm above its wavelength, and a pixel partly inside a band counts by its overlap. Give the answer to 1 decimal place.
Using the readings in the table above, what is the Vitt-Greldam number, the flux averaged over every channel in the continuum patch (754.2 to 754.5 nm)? 12.5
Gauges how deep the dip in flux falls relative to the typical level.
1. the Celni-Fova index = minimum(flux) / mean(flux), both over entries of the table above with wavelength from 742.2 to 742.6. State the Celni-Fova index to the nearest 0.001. 0.997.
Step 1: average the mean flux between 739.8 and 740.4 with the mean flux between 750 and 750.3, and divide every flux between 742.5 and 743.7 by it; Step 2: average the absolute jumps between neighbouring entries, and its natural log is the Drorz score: -6.0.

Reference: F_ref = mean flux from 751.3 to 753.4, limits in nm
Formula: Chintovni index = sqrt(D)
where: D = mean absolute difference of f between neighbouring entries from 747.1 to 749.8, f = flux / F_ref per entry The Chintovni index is 0.076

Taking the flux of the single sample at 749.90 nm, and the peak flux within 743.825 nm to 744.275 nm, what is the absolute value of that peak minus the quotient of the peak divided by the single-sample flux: 10.8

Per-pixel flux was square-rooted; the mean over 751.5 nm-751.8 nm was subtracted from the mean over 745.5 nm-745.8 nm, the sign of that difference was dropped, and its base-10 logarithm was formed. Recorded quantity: -0.92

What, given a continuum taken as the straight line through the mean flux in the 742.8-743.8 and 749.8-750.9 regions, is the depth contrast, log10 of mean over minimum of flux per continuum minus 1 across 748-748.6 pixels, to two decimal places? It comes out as 0.04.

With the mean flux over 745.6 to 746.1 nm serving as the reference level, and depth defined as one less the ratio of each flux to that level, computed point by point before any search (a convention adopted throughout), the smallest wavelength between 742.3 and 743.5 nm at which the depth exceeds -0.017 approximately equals 742.40 nm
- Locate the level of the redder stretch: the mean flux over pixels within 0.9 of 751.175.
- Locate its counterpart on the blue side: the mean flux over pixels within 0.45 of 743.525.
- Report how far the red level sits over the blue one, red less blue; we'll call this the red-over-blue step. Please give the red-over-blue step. 0.42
